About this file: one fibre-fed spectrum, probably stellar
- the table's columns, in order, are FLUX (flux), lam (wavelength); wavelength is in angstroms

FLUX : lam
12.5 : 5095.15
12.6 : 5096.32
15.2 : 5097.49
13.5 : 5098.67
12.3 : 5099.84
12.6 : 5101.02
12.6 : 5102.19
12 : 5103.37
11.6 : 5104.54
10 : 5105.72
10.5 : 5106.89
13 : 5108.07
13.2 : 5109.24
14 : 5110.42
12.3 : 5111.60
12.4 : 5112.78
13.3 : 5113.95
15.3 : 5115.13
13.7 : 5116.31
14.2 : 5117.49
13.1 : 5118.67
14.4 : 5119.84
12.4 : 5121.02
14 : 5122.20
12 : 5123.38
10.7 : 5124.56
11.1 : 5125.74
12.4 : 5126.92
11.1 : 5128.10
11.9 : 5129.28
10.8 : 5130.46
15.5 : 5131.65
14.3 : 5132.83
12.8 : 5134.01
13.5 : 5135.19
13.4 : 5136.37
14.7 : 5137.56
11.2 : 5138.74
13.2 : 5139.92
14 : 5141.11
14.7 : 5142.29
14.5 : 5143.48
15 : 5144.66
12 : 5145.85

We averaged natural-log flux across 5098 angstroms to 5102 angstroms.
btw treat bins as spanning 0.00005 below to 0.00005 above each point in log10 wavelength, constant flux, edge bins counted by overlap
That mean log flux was 2.549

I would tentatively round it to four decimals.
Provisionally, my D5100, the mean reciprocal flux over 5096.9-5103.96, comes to 0.0772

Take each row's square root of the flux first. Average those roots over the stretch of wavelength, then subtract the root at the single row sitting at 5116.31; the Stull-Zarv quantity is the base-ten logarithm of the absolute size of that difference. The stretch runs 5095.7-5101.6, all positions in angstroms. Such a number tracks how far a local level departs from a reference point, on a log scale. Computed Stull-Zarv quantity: -1.2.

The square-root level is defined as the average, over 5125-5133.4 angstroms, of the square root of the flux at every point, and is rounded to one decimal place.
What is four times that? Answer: 14.1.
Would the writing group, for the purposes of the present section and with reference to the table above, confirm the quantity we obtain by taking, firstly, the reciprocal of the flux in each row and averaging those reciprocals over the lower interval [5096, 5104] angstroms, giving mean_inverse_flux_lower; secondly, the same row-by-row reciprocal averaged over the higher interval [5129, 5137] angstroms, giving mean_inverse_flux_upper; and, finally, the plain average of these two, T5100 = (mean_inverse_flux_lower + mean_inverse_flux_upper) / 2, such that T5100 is 0.077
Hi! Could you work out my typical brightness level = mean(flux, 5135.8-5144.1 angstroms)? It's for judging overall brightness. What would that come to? 13.7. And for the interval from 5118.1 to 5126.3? 12.5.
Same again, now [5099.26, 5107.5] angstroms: 11.7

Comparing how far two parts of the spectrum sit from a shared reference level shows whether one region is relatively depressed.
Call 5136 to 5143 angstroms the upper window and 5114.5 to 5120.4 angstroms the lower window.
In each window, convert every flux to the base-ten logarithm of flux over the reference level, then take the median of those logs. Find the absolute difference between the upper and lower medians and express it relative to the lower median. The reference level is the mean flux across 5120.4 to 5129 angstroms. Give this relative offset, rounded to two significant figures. 0.21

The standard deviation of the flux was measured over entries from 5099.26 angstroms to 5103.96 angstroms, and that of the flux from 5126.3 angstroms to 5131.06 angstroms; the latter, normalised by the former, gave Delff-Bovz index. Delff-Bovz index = 2.6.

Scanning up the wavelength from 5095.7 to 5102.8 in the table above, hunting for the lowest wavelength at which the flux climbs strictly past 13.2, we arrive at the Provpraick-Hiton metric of 5097.49 angstroms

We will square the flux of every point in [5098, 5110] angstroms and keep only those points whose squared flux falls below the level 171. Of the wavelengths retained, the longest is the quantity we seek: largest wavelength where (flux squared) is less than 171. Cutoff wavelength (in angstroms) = 5108.07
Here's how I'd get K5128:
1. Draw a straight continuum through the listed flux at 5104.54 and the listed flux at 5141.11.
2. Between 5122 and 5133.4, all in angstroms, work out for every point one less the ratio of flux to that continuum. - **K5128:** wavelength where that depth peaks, 5130.46 angstroms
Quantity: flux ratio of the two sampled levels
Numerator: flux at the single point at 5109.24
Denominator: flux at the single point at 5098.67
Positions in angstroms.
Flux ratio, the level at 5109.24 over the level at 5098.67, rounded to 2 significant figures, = 0.98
